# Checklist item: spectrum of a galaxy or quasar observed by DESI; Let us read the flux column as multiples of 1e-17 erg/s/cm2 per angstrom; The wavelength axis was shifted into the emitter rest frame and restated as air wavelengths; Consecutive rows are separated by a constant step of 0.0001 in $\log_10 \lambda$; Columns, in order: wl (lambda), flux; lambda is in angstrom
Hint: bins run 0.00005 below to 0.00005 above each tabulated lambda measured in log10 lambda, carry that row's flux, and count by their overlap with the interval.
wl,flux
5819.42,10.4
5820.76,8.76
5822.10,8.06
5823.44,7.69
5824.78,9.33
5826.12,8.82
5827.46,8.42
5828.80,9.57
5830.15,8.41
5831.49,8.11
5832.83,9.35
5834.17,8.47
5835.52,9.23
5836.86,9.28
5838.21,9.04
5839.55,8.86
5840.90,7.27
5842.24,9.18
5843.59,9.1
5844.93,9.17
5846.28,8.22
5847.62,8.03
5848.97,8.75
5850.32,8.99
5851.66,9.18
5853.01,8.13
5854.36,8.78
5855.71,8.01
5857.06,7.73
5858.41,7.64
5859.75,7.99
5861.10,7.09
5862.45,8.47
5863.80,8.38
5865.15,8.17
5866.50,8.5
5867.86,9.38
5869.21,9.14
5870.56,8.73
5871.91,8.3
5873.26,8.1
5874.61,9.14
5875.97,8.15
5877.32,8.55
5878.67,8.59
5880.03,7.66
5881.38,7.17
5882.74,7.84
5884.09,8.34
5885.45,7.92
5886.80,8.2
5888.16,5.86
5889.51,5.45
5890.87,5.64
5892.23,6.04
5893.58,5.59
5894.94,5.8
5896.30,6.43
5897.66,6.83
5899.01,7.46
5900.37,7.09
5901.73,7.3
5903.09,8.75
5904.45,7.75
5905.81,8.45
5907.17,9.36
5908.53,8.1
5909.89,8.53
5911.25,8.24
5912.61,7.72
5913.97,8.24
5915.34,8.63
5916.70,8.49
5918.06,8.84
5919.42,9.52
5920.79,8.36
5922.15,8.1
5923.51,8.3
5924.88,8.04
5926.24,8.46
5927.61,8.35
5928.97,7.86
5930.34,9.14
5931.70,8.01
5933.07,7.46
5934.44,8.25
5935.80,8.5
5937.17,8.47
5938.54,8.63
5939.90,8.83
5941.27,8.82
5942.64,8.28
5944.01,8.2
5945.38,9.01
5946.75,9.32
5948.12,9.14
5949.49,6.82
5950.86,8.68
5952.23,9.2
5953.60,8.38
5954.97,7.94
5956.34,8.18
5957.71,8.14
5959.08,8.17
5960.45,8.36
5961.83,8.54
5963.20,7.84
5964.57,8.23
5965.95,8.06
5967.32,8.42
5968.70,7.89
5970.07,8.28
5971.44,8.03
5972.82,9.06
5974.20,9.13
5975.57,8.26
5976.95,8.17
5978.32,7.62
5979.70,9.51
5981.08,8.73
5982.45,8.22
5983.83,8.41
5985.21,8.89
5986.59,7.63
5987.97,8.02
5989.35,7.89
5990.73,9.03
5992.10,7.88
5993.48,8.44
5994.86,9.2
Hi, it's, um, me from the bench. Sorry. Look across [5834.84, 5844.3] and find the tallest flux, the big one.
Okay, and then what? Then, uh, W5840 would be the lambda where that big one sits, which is 5836.86 angstrom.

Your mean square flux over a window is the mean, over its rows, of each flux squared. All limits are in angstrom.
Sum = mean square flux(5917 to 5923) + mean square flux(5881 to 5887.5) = 139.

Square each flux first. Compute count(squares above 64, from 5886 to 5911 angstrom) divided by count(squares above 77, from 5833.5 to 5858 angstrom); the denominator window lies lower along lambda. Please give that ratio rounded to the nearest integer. 1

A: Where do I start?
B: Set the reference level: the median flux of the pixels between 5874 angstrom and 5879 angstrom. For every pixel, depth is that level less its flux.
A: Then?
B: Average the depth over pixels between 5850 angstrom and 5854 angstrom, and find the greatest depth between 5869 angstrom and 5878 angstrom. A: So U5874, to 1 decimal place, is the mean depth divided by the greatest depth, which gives -0.4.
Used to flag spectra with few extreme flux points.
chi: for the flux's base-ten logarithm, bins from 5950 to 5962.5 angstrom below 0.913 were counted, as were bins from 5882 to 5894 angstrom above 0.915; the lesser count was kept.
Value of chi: 1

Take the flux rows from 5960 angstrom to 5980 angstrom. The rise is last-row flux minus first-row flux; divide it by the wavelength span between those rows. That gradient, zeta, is 0.06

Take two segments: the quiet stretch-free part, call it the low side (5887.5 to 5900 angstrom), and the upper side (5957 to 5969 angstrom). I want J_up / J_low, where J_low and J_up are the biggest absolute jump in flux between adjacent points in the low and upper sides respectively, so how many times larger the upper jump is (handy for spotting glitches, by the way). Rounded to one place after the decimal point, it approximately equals 1.1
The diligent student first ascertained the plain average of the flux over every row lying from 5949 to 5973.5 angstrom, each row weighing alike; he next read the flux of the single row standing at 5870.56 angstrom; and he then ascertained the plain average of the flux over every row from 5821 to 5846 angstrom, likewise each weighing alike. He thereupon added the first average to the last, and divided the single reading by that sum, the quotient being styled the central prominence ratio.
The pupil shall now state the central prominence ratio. 0.514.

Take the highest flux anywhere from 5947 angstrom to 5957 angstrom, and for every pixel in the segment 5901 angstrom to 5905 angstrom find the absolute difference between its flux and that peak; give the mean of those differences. 1.27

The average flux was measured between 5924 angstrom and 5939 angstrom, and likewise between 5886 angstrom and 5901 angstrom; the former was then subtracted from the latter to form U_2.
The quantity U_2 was -1.9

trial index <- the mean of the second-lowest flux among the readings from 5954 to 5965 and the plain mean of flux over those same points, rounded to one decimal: 8.1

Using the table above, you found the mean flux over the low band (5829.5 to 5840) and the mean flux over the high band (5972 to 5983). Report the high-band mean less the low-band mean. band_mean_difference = -0.26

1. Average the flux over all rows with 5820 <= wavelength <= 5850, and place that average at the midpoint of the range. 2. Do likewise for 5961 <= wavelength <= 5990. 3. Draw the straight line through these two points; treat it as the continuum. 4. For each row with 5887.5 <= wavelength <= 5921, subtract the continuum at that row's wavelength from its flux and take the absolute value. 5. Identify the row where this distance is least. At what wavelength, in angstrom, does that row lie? 5916.70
